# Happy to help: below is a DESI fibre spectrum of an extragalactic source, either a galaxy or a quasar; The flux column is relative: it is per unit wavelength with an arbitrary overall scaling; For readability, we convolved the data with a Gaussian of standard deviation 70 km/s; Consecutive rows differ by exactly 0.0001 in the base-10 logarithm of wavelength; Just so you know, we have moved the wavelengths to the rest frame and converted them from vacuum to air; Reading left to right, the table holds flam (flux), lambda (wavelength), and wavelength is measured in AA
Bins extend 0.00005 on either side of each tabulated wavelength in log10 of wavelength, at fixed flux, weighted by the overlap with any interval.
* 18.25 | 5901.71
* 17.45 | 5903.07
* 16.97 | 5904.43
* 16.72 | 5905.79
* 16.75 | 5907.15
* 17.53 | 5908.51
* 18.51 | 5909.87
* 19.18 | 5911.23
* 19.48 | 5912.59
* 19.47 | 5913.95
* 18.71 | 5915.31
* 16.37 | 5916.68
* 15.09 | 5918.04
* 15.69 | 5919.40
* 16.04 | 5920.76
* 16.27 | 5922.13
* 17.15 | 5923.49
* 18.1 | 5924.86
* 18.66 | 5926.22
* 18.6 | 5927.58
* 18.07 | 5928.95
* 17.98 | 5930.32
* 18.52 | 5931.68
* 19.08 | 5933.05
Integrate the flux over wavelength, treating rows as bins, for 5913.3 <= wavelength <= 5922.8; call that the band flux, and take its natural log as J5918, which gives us 5.1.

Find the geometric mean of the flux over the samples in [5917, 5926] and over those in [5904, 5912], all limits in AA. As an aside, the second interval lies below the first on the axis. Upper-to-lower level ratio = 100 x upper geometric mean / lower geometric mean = 93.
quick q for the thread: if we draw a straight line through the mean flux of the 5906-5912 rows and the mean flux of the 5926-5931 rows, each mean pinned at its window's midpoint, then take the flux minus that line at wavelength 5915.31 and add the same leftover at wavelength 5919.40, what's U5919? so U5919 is -2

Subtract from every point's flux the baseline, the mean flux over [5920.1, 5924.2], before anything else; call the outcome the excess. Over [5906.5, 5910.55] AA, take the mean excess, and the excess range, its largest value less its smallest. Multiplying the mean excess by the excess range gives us 2.0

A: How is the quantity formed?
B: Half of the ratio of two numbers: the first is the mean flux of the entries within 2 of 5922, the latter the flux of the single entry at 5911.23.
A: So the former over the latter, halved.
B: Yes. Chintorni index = 0.43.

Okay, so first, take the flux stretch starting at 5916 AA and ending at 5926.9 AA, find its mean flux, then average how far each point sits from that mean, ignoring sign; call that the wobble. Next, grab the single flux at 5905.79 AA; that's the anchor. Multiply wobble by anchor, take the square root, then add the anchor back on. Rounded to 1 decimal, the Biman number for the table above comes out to 20.8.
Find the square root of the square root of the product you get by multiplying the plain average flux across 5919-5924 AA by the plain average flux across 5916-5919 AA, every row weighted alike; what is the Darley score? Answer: 4.00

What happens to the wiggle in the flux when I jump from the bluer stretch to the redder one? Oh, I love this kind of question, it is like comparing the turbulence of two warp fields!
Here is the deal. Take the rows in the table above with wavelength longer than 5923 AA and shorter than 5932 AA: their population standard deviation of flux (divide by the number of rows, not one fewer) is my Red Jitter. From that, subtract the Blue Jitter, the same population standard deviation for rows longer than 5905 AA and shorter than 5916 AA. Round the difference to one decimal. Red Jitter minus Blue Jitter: -0.6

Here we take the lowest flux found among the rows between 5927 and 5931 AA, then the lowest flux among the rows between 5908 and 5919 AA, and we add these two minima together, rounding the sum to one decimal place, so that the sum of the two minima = 33.1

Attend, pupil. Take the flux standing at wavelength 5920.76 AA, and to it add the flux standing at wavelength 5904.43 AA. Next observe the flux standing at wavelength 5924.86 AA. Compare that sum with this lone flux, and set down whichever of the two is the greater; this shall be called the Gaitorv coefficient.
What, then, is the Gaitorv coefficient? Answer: 33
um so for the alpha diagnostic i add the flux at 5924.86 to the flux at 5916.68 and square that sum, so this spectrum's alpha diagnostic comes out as 1188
